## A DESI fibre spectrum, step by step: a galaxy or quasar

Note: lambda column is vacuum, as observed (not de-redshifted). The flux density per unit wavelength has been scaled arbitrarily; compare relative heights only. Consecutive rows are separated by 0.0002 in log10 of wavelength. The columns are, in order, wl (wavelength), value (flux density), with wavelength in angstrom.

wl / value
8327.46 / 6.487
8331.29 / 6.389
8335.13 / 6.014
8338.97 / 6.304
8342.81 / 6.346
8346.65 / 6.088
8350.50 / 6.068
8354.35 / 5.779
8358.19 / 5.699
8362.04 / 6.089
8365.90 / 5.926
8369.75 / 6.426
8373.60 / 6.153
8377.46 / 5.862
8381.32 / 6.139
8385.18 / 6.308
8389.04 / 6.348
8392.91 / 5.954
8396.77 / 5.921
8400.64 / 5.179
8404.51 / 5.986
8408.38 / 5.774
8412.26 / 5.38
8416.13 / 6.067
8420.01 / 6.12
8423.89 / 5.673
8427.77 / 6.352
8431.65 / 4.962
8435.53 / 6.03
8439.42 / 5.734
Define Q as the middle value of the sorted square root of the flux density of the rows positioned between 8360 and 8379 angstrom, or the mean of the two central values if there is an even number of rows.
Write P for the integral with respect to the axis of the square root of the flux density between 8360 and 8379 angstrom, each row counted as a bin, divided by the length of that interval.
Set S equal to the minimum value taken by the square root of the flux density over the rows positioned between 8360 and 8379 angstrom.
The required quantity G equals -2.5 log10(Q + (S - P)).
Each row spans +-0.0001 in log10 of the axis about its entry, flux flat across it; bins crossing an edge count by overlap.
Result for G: -0.96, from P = 2.47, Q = 2.47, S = 2.42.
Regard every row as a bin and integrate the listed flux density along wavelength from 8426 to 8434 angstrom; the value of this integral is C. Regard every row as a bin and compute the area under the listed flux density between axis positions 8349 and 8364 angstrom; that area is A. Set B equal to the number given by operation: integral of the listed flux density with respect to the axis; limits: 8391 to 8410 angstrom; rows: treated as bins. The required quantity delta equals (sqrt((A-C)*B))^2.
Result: 4733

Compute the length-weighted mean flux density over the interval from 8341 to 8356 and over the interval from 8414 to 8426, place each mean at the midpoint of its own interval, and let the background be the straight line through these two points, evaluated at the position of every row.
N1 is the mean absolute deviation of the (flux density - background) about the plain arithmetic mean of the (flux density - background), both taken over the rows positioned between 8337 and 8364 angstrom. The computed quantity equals 0.17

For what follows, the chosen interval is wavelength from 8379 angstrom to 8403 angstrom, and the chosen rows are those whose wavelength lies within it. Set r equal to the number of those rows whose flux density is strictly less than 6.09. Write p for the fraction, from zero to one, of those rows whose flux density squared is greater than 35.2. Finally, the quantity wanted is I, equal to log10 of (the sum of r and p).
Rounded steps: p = 0.67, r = 3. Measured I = 0.56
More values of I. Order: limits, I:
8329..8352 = 0.60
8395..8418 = 0.80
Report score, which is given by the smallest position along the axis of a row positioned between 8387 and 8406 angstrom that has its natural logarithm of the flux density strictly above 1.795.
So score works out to 8389.04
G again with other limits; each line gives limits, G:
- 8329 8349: -0.98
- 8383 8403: -0.89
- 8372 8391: -0.96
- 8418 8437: -0.89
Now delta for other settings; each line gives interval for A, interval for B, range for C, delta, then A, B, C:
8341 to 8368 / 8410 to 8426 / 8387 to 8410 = 2523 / 162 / 93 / 135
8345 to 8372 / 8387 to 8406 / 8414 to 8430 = 7360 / 162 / 112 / 96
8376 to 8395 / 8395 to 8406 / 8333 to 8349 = 1090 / 116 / 62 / 99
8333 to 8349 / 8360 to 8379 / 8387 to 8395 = 5761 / 99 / 116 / 49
